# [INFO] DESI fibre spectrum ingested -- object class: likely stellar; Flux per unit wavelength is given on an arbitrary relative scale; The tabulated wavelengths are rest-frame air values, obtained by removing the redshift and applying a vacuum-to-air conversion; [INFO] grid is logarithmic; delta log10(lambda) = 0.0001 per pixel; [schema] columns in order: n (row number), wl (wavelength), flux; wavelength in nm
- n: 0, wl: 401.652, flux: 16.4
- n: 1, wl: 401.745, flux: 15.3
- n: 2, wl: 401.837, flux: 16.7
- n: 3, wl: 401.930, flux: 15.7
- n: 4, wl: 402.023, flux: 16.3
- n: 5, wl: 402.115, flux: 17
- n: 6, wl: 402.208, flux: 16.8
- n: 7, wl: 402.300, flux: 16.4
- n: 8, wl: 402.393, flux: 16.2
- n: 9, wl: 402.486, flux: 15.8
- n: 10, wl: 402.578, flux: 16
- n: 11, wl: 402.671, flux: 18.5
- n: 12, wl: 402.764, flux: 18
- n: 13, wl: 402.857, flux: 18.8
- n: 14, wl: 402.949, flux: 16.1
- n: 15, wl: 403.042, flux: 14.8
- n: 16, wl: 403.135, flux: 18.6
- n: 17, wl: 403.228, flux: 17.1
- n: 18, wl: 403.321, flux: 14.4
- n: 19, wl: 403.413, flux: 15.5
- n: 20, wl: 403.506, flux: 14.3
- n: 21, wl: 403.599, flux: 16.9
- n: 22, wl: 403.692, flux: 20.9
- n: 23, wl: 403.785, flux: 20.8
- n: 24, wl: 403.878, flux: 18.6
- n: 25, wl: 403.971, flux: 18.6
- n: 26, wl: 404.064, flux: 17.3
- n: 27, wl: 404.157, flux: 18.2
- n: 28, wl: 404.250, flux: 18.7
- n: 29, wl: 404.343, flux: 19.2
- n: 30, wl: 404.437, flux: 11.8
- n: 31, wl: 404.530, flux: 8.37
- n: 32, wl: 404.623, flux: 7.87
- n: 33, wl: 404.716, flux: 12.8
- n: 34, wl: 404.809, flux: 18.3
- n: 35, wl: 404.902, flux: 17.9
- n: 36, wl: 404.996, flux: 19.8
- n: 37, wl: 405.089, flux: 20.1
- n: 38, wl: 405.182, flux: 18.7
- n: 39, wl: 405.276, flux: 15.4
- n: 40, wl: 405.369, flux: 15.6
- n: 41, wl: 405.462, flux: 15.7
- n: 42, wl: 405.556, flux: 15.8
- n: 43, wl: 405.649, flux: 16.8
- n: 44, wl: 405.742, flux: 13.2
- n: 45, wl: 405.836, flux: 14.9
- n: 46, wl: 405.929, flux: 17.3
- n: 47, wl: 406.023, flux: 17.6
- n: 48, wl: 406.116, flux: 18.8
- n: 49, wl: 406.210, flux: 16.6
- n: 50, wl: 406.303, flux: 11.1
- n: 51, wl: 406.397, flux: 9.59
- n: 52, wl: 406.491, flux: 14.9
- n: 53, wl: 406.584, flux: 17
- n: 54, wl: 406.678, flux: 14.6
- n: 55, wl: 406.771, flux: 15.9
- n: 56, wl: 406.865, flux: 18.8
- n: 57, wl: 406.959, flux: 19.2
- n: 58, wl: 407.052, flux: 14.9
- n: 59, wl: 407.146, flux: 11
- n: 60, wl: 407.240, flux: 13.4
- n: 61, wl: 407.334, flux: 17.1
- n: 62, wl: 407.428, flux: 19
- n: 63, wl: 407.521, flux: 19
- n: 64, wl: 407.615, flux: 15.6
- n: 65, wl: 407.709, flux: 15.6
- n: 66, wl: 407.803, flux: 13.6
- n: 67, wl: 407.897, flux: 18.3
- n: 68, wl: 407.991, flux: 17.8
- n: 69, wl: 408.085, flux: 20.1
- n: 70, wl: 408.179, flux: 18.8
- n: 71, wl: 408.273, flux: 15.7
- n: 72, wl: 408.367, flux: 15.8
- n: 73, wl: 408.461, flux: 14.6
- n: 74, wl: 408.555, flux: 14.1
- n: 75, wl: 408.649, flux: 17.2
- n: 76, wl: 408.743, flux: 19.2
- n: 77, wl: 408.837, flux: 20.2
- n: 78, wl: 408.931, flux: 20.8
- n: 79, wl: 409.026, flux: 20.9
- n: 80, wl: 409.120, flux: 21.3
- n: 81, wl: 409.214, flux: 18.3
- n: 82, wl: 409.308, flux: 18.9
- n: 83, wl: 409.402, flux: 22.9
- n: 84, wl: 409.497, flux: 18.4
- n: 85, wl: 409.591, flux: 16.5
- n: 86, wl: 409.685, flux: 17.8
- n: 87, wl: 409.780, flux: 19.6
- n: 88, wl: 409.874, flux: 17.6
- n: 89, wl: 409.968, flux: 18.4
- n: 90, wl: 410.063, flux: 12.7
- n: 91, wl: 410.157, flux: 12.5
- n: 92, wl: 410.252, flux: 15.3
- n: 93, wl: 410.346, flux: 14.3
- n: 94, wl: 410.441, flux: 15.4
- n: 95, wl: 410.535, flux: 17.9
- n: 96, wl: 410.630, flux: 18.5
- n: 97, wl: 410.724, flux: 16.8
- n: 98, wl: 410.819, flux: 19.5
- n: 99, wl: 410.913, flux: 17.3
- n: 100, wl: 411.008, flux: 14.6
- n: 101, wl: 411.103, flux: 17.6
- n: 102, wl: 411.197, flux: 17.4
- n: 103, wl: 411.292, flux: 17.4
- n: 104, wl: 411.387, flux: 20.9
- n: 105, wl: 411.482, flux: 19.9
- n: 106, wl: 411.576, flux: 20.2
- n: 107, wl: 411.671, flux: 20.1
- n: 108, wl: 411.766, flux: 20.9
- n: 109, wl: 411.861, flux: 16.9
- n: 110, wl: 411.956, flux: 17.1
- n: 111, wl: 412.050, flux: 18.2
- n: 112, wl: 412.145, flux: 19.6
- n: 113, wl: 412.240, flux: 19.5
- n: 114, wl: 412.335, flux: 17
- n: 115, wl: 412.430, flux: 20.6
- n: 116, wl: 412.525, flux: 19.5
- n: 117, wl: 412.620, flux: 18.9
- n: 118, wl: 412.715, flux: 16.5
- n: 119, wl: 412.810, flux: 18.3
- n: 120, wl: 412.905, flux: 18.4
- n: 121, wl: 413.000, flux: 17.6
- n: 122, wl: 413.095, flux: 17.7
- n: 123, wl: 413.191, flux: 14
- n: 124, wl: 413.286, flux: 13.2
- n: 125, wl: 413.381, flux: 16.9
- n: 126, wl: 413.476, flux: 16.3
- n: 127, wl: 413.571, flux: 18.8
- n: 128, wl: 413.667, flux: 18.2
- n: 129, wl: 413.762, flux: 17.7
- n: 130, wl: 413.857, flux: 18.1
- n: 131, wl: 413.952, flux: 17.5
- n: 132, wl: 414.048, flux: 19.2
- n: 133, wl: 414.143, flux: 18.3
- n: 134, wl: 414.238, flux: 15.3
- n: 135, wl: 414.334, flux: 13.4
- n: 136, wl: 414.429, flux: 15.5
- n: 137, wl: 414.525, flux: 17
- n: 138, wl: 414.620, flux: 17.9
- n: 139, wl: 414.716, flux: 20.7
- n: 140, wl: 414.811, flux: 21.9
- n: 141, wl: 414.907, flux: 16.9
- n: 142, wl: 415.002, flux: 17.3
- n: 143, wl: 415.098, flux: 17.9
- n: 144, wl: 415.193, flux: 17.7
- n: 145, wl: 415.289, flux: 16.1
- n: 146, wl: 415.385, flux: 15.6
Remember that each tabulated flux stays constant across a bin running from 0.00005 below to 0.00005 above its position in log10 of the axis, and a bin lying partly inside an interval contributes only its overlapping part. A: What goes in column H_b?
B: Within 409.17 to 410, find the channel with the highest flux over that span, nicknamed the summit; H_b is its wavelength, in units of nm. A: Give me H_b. 409.402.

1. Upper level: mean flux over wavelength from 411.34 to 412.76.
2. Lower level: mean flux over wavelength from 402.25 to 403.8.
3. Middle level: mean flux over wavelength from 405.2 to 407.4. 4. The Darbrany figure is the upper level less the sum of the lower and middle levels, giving -13.4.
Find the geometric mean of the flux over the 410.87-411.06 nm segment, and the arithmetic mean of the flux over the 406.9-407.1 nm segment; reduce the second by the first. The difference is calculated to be 1.2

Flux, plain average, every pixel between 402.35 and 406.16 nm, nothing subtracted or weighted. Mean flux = 16.6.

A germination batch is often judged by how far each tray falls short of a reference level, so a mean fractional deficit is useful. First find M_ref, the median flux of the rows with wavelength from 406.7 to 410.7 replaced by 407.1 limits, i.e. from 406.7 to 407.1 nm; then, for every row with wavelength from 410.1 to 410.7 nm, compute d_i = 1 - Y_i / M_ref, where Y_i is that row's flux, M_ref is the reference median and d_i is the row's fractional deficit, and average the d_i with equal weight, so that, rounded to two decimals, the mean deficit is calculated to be 0.10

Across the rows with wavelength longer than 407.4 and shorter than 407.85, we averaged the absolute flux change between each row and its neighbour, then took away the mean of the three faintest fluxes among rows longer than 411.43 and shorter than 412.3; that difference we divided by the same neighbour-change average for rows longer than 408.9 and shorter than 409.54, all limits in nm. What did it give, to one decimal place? -7.6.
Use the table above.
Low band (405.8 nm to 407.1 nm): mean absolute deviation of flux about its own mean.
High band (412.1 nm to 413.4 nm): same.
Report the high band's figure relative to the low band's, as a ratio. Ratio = 0.74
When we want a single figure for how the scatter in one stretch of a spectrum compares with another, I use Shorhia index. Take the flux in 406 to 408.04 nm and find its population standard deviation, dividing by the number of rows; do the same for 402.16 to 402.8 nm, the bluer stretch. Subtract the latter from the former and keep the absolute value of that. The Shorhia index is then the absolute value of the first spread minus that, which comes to 1.0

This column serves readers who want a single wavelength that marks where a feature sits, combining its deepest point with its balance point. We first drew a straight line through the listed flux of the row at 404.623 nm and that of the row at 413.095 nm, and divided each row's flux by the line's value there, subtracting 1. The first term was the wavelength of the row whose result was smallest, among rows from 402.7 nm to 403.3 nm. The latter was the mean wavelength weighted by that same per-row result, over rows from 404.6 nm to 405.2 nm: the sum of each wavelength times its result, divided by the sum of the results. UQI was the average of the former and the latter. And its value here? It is 404.01 nm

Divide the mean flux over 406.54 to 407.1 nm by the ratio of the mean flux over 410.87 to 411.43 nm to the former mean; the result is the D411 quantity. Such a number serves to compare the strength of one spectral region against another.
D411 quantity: 16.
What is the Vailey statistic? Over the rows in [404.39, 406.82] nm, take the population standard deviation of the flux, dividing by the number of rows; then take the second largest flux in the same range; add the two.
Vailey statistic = 23.1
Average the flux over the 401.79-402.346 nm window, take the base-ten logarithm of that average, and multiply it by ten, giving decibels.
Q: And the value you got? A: 12.17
